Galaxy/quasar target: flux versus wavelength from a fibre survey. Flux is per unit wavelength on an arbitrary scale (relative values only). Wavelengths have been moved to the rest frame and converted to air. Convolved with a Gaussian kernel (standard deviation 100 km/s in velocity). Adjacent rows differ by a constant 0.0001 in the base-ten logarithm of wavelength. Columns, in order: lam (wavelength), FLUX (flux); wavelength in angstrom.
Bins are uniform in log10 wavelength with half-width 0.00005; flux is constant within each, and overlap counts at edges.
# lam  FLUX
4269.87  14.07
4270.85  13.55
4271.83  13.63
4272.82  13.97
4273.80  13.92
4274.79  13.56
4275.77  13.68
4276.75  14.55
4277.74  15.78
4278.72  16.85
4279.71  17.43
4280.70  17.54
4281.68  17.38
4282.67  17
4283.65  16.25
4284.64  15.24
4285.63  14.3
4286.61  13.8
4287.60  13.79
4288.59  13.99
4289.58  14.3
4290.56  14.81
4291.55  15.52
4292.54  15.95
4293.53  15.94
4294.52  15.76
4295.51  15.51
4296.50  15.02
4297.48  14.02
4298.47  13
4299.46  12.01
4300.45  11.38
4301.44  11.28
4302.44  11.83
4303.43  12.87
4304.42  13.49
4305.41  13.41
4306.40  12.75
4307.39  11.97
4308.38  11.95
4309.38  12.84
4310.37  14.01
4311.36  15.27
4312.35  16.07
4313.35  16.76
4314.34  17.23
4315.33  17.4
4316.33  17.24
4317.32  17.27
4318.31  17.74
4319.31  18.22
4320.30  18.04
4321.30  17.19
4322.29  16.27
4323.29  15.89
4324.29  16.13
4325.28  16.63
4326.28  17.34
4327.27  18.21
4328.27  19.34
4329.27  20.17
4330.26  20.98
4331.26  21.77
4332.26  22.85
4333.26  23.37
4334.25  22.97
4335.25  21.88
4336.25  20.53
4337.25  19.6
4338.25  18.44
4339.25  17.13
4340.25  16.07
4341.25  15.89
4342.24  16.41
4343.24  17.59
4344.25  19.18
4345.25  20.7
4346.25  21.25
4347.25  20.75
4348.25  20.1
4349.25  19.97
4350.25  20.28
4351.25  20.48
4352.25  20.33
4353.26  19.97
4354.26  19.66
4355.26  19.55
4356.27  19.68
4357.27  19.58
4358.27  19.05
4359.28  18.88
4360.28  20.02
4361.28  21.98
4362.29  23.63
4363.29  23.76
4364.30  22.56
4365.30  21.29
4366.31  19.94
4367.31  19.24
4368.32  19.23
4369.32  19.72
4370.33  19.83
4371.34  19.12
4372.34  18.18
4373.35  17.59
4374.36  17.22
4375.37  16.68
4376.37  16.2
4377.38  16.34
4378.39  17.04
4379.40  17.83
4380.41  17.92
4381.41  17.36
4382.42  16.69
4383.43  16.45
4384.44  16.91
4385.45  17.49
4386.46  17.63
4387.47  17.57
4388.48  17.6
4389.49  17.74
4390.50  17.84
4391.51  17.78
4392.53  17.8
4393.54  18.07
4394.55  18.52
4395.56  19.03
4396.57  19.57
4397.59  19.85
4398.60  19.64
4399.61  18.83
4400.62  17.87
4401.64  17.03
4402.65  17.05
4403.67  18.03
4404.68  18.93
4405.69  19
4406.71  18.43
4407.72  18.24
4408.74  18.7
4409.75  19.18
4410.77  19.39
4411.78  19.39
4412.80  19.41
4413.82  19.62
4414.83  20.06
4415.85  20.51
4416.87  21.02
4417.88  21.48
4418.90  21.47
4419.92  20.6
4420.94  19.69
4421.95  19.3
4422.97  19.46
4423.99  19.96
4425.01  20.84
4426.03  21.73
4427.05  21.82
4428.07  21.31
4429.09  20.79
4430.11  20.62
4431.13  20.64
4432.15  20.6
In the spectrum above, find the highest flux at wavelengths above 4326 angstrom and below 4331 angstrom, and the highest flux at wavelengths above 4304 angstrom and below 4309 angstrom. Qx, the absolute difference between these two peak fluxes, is 7.5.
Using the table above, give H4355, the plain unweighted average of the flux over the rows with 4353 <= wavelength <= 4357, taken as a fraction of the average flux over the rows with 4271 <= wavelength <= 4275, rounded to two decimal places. 1.43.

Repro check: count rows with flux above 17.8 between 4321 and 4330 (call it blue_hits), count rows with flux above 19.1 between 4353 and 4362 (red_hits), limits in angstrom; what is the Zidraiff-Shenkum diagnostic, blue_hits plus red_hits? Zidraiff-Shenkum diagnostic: 10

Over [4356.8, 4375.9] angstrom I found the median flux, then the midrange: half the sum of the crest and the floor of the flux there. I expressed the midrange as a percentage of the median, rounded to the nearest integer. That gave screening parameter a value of 103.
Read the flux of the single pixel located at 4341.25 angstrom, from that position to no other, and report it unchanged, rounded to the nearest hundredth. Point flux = 15.89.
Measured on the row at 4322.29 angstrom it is 16.27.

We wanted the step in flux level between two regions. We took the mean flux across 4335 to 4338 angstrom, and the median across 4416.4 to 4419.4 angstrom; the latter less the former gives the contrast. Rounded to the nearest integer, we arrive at 1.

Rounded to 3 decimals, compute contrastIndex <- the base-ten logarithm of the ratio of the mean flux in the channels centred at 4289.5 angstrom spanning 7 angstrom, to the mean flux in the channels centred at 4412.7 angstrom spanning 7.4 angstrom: -0.129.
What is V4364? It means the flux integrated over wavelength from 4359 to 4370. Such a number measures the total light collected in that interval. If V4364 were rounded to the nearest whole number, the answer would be 231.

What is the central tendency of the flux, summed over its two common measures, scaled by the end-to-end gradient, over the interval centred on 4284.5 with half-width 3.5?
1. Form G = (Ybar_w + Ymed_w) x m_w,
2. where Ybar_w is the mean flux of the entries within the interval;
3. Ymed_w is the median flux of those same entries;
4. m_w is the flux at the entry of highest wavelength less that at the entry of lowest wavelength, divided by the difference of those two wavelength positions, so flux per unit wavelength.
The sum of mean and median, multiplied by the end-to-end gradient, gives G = -19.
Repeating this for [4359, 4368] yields 2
